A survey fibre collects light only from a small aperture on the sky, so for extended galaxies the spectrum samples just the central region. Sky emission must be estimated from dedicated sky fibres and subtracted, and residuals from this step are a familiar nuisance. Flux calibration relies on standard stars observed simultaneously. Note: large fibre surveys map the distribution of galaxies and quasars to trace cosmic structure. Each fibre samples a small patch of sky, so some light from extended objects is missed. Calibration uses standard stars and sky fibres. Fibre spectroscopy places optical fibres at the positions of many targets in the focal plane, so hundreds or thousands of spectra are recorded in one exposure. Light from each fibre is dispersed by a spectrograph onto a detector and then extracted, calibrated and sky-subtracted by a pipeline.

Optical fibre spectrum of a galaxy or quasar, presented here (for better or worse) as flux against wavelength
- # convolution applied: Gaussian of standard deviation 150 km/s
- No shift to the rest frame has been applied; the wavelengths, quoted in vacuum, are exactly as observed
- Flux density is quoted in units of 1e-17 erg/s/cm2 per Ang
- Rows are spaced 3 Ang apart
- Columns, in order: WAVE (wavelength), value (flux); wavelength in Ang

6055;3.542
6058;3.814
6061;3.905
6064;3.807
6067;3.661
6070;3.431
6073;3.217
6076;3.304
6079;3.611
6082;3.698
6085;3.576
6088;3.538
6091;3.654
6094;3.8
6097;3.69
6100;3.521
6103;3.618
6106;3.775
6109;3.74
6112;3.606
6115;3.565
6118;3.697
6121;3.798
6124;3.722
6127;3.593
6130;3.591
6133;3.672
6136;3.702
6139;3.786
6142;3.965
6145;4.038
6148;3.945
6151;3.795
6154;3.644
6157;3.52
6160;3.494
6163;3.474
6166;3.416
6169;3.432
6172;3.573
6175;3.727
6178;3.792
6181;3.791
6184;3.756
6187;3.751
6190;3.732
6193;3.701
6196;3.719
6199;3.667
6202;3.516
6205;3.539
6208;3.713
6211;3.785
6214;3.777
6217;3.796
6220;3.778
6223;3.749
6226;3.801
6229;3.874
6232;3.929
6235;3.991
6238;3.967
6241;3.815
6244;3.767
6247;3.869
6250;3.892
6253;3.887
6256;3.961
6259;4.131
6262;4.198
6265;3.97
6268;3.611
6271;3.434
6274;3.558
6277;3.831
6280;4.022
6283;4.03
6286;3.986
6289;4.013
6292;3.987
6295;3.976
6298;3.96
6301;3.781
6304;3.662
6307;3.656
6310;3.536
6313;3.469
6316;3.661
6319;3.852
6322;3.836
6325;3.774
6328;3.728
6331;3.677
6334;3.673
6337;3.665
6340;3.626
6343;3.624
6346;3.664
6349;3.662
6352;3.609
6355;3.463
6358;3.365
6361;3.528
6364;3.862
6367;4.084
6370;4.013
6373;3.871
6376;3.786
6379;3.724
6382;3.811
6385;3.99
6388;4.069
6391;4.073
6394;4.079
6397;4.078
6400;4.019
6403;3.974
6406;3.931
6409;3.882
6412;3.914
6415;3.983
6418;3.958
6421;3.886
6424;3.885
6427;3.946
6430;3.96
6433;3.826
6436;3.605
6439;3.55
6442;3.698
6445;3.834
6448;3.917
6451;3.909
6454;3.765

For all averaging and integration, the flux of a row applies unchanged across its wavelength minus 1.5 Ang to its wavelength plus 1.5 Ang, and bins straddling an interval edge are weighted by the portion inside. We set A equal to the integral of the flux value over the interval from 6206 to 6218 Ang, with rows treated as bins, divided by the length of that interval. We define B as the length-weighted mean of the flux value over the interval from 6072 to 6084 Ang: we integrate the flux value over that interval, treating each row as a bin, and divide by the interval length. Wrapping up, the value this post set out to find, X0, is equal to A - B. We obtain 0.28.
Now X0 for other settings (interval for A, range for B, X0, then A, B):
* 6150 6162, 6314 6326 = -0.17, 3.60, 3.8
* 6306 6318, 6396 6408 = -0.40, 3.59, 4.0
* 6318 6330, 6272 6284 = -0.05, 3.79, 3.8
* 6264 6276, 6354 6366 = 0.06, 3.64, 3.6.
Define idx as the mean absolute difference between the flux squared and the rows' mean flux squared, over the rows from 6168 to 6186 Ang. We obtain 0.9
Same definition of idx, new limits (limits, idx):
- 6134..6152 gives 0.9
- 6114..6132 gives 0.6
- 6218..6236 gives 0.6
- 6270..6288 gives 1.6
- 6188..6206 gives 0.6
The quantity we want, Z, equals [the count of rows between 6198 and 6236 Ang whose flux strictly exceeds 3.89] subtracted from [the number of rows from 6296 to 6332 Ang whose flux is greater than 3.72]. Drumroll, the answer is 4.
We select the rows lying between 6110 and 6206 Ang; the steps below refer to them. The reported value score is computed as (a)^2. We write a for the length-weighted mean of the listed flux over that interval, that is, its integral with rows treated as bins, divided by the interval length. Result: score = 13.5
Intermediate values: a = 3.68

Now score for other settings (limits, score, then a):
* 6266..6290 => 14.5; 3.81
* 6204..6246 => 14.5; 3.81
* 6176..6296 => 14.6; 3.83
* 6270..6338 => 14.3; 3.78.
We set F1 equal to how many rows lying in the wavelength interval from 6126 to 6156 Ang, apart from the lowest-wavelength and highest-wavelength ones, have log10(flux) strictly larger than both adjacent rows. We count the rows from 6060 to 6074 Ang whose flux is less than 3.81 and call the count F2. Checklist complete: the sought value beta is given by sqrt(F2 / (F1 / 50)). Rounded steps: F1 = 1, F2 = 4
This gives 14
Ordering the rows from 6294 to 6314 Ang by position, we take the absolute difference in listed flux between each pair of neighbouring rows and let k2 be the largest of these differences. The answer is 0.179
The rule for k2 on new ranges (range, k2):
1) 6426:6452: 0.221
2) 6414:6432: 0.072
